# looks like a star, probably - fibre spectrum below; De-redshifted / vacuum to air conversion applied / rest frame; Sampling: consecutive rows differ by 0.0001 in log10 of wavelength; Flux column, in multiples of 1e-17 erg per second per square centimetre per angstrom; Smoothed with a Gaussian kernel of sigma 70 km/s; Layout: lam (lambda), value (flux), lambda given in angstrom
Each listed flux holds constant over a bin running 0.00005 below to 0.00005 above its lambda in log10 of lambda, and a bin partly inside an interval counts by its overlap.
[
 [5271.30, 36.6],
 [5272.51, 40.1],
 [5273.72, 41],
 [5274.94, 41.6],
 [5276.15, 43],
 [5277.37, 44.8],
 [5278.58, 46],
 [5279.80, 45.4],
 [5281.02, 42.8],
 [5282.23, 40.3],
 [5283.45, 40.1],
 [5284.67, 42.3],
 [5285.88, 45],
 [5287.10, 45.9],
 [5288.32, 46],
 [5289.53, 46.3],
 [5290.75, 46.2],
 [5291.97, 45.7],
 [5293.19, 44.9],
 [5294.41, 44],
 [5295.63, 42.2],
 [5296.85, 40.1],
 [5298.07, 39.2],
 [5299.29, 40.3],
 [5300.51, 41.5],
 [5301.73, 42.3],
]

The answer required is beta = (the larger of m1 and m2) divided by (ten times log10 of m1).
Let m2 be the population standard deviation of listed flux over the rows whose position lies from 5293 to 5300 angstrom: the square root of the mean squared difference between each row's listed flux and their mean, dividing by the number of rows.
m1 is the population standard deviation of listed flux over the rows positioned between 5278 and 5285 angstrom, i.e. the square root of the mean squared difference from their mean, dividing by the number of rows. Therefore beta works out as 0.64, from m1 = 2.3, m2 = 2.1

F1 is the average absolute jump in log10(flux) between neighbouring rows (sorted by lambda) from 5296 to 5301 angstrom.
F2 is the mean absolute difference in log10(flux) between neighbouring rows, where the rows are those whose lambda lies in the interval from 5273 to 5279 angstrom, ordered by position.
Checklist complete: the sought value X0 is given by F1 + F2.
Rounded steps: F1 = 0.0115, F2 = 0.0125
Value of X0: 0.024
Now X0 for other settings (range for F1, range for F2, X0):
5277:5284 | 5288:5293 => 0.017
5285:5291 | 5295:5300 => 0.018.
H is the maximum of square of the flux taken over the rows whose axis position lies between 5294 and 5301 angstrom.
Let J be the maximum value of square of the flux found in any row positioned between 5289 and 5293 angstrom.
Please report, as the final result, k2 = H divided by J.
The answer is 0.90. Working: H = 1936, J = 2144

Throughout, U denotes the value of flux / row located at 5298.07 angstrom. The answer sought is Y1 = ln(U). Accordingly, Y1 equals 3.67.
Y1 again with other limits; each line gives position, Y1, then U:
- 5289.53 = 3.84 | 46.3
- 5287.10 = 3.83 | 45.9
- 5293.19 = 3.80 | 44.9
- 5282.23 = 3.70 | 40.3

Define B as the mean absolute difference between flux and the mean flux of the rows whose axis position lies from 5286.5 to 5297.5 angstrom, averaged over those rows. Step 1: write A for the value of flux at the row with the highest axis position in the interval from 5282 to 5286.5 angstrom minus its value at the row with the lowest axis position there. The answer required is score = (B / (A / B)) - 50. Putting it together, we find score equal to -49.4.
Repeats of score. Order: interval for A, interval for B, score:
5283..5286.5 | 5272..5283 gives -49.3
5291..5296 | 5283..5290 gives -51.2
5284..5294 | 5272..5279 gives -48.7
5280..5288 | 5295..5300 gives -49.8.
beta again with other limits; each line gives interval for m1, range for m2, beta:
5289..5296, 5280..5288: 1.38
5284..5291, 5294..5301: 1.08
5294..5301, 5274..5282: 0.80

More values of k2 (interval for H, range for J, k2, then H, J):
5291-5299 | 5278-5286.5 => 0.99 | 2088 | 2116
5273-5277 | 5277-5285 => 0.87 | 1849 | 2116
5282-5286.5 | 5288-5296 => 0.94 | 2025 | 2144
